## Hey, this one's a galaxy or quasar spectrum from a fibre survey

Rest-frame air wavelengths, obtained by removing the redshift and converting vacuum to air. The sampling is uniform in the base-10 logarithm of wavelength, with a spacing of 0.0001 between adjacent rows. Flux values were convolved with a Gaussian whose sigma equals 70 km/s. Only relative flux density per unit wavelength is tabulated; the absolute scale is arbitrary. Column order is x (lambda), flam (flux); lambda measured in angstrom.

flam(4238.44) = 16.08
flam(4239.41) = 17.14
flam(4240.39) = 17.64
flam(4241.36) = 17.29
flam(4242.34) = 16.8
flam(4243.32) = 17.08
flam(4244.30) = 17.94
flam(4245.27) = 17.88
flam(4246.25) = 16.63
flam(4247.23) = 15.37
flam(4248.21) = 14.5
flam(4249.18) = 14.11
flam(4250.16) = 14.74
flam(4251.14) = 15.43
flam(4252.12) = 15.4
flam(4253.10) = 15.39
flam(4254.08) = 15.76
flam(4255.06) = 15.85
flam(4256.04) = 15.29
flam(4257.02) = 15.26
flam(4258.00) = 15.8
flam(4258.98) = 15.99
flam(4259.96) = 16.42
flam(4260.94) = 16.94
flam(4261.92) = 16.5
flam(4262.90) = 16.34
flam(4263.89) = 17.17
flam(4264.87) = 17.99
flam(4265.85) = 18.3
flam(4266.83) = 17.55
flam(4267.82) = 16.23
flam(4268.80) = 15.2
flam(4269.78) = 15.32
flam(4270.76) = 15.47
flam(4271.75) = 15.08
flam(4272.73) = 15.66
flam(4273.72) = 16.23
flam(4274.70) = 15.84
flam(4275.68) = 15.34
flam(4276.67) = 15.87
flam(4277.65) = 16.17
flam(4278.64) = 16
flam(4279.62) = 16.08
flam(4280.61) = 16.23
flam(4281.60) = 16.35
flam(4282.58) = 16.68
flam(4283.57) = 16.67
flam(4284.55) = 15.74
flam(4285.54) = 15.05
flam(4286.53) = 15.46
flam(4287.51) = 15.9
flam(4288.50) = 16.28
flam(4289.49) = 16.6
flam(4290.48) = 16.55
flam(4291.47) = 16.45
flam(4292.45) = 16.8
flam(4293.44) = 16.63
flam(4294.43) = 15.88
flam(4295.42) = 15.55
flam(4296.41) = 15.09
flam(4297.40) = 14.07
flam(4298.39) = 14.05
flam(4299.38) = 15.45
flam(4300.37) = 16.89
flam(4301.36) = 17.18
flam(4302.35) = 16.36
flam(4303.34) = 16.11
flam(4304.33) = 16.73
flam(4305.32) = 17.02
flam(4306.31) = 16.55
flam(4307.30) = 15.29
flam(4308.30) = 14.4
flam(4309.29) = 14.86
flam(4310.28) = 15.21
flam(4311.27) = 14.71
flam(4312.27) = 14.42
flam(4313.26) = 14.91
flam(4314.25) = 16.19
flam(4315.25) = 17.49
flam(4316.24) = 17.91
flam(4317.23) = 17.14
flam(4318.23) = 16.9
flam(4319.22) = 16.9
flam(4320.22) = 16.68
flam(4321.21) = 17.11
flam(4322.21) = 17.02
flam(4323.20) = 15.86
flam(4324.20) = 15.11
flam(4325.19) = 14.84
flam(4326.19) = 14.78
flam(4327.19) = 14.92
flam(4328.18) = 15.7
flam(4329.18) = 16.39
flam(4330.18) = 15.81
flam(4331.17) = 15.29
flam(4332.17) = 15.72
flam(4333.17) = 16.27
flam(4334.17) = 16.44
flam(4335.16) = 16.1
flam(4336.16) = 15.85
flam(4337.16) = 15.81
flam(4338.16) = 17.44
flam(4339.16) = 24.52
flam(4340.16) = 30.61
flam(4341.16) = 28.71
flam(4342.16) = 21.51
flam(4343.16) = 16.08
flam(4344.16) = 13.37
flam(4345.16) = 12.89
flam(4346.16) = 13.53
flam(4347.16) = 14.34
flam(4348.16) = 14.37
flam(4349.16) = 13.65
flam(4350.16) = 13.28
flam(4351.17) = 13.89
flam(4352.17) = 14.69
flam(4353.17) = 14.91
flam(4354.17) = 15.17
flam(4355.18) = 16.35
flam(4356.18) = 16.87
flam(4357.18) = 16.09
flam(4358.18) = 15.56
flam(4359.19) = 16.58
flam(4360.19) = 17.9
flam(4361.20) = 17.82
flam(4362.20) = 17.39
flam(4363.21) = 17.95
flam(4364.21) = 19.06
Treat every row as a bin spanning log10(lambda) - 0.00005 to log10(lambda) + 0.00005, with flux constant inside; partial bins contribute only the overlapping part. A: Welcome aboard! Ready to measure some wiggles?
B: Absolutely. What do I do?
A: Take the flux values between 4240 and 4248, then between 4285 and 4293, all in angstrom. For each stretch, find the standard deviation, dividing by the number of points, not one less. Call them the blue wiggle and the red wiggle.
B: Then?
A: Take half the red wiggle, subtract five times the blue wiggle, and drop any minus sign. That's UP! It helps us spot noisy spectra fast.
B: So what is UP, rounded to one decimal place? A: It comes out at 3.6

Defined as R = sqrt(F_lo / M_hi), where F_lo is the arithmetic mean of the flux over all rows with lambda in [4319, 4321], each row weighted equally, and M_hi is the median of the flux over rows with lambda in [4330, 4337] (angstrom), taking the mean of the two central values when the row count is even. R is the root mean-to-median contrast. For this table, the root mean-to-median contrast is 1.03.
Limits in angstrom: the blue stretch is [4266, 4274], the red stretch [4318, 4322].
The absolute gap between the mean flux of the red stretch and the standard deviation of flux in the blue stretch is 16.1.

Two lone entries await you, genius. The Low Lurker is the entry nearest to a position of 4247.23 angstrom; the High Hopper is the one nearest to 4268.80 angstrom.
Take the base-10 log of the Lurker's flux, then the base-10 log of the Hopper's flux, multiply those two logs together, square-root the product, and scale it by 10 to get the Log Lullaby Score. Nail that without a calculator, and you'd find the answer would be 11.8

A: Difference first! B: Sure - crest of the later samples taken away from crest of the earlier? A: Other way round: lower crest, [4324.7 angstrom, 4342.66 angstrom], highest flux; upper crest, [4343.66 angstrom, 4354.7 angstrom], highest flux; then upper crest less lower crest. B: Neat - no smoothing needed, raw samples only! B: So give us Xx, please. -15.4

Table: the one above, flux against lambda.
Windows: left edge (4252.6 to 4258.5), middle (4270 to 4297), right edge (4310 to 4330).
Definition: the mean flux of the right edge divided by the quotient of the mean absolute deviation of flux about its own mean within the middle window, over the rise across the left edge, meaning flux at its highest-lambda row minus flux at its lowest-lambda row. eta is 15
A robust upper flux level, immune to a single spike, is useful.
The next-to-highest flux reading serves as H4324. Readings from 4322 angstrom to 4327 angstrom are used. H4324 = 15.86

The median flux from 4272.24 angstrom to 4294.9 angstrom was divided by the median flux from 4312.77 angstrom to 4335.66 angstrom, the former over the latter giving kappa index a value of 1.00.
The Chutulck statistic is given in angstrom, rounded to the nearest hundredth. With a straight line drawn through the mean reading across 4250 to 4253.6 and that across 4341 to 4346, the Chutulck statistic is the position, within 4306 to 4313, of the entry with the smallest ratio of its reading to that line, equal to 4312.27 angstrom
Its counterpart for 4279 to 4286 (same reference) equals 4285.54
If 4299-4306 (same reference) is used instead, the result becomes 4299.38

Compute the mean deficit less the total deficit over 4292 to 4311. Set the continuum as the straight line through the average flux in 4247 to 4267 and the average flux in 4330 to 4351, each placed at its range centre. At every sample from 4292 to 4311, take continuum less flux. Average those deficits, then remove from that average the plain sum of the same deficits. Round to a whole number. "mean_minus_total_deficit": -15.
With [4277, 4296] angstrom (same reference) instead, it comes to -5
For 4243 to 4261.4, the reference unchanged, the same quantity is -1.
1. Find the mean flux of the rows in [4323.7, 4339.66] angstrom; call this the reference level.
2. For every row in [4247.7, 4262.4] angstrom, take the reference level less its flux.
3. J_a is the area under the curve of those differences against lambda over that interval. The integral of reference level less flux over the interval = 11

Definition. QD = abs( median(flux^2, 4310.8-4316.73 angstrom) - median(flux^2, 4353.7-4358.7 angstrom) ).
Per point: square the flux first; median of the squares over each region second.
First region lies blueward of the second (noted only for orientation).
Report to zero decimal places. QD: 17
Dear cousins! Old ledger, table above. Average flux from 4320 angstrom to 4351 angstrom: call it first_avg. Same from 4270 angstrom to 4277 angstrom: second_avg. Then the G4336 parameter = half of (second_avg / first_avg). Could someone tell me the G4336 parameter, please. 0.466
